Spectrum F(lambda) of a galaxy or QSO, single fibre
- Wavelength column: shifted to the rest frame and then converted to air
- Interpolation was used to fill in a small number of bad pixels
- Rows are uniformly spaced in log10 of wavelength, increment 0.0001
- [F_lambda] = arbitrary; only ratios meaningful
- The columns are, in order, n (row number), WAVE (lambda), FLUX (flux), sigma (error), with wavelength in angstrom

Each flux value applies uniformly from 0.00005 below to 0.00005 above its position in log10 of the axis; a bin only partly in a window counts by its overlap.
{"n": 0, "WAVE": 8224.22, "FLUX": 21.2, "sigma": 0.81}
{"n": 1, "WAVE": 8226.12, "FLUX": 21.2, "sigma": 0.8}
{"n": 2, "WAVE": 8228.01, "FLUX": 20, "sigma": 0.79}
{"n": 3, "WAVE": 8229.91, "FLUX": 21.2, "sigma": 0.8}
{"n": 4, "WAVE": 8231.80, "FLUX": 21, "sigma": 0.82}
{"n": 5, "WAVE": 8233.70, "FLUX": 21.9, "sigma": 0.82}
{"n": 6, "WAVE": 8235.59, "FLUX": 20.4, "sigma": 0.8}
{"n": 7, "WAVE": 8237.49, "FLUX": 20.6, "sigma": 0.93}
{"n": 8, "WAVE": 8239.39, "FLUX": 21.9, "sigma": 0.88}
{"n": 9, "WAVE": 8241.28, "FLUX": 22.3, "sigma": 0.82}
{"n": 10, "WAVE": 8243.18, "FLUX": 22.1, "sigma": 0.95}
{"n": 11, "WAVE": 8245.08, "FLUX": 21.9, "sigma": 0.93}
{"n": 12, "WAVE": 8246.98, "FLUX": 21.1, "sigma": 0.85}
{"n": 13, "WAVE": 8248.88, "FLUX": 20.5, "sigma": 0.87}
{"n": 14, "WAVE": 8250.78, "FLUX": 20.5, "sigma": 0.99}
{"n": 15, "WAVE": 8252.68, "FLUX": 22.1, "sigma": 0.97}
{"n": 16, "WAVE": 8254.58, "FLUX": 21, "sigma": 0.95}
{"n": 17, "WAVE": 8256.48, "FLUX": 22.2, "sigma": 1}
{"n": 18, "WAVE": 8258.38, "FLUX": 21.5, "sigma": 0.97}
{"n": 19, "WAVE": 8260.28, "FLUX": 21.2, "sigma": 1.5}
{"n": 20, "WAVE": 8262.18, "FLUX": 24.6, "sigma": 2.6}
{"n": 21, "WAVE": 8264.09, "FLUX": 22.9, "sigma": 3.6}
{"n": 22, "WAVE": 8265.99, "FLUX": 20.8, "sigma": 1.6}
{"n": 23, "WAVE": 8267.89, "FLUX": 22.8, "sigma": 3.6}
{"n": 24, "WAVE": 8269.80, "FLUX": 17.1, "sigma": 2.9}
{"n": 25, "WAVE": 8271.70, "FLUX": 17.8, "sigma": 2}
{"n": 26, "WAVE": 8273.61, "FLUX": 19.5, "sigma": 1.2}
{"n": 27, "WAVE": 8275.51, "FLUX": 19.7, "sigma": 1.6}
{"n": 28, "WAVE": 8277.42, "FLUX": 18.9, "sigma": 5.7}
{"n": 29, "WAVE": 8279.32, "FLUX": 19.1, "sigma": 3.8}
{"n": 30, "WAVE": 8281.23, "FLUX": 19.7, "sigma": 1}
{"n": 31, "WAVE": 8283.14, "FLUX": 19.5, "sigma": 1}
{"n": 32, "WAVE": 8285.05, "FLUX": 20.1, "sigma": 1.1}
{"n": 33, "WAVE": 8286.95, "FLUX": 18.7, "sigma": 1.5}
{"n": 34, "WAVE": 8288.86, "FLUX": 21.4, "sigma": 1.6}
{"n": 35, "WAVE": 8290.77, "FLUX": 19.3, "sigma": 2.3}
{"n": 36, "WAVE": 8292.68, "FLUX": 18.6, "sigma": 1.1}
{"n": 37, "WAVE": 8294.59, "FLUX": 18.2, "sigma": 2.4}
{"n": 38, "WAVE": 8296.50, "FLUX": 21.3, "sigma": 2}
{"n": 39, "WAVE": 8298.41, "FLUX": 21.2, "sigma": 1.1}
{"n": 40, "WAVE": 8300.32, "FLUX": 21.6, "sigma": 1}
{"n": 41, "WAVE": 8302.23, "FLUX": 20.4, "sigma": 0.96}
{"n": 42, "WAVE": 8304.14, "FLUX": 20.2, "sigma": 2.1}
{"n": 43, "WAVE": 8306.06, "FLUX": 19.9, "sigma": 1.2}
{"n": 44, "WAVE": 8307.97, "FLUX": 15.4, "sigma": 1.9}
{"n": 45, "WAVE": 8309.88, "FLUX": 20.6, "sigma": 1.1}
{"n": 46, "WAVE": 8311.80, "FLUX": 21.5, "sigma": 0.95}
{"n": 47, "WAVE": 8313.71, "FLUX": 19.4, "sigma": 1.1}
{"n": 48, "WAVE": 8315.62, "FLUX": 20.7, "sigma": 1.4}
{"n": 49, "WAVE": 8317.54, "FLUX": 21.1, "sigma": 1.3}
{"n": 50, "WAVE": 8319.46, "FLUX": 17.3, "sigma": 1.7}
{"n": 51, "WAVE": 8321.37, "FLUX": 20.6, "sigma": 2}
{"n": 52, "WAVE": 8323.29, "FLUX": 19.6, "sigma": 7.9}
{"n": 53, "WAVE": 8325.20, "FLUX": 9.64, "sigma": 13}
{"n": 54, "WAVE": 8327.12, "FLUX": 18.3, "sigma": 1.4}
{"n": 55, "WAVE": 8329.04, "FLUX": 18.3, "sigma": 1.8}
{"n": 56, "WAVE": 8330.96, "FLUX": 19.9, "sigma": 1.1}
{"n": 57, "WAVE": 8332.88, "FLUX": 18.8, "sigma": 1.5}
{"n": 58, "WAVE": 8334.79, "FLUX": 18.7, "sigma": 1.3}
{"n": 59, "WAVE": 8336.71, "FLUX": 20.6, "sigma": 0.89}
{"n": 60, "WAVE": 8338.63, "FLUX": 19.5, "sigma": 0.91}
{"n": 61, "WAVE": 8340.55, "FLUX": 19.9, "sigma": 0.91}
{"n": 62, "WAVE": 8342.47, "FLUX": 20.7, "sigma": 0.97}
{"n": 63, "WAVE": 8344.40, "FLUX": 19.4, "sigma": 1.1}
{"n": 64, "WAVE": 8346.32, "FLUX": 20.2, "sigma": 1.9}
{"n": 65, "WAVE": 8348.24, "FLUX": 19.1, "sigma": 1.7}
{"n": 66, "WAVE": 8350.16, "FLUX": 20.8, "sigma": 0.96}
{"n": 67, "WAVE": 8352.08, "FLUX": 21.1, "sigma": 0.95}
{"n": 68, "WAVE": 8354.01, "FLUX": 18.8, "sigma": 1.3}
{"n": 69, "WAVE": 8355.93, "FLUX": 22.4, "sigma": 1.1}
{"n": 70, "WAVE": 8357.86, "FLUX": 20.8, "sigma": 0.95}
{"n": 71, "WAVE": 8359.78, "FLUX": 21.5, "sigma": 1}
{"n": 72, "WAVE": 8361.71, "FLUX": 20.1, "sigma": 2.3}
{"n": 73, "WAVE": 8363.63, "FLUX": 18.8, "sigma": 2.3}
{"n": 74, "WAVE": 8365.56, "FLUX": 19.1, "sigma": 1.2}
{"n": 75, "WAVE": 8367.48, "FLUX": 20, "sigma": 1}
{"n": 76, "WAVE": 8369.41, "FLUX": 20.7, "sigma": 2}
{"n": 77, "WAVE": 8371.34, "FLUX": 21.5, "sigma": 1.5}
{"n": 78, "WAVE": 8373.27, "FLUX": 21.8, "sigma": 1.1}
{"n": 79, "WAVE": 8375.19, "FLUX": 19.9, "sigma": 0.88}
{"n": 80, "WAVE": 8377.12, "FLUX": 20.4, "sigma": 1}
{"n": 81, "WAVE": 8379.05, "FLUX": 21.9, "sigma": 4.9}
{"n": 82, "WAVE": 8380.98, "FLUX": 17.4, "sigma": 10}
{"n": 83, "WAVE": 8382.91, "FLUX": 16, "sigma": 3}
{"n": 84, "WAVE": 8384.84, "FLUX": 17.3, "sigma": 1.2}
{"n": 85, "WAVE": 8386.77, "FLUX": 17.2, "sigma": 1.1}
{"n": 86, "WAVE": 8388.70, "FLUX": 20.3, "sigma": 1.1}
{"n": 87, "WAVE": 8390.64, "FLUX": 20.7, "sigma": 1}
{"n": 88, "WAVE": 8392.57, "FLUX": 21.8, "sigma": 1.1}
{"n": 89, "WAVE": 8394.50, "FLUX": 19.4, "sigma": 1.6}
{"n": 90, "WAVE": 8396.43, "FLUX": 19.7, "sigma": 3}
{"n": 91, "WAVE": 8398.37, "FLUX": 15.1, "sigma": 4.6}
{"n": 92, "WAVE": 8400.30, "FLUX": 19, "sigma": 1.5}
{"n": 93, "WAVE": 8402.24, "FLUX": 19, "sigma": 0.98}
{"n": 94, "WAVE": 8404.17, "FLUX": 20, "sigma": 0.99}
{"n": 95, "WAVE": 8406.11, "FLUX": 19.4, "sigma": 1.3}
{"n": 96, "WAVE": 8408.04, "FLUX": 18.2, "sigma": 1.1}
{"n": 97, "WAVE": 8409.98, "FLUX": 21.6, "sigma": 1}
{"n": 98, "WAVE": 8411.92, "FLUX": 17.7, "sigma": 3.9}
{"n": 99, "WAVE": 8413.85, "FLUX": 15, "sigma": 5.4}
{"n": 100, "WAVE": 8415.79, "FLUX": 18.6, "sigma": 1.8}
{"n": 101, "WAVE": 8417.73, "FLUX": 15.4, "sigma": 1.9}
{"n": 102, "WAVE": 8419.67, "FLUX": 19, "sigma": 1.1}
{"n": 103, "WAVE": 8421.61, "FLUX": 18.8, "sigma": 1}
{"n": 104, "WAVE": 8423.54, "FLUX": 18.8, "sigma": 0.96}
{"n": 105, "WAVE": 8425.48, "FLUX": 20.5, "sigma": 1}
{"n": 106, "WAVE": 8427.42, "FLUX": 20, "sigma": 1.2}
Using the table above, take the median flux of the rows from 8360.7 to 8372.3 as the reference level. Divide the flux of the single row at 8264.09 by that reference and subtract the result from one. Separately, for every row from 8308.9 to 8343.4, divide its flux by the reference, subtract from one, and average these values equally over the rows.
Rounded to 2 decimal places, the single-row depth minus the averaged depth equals -0.19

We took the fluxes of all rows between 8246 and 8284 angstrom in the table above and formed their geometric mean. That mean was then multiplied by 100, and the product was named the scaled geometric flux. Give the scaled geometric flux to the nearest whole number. 2055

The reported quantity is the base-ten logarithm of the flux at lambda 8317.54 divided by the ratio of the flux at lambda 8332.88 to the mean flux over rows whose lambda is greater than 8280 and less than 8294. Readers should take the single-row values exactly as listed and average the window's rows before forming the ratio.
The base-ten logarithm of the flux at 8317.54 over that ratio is 1.34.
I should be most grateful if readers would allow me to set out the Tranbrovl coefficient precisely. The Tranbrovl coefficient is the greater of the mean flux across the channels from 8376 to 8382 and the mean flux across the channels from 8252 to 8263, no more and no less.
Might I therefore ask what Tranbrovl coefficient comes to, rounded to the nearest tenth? 22.1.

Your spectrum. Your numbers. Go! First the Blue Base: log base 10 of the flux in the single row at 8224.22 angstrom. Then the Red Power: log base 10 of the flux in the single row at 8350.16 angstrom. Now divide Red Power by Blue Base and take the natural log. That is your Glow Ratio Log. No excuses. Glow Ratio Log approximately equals -0.01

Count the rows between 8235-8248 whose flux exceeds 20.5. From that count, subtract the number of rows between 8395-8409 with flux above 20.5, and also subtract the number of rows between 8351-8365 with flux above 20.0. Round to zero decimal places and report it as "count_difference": 1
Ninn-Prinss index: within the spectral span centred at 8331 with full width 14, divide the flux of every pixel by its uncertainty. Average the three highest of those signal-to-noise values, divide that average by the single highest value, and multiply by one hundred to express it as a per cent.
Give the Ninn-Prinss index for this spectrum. 80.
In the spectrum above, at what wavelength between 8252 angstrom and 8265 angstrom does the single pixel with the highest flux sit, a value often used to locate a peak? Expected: 8262.18 angstrom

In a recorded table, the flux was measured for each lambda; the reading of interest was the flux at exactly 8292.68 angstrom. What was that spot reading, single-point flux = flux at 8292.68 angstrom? 18.6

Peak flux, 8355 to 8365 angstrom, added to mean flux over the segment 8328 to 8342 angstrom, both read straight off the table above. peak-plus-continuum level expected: 41.8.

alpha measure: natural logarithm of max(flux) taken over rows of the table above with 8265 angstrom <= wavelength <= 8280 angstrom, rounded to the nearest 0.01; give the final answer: 3.13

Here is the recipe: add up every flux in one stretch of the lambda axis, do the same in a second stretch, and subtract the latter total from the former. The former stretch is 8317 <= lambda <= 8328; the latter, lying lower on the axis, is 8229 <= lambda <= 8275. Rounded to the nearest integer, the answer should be -402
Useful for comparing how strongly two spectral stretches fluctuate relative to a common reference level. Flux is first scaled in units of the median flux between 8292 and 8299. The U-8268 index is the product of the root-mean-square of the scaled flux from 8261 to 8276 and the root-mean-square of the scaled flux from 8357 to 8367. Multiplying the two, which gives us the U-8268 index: 1.05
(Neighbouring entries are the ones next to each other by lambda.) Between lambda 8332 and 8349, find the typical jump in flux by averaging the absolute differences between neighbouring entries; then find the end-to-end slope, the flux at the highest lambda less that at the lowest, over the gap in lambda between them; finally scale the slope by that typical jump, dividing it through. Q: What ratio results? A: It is 0.02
